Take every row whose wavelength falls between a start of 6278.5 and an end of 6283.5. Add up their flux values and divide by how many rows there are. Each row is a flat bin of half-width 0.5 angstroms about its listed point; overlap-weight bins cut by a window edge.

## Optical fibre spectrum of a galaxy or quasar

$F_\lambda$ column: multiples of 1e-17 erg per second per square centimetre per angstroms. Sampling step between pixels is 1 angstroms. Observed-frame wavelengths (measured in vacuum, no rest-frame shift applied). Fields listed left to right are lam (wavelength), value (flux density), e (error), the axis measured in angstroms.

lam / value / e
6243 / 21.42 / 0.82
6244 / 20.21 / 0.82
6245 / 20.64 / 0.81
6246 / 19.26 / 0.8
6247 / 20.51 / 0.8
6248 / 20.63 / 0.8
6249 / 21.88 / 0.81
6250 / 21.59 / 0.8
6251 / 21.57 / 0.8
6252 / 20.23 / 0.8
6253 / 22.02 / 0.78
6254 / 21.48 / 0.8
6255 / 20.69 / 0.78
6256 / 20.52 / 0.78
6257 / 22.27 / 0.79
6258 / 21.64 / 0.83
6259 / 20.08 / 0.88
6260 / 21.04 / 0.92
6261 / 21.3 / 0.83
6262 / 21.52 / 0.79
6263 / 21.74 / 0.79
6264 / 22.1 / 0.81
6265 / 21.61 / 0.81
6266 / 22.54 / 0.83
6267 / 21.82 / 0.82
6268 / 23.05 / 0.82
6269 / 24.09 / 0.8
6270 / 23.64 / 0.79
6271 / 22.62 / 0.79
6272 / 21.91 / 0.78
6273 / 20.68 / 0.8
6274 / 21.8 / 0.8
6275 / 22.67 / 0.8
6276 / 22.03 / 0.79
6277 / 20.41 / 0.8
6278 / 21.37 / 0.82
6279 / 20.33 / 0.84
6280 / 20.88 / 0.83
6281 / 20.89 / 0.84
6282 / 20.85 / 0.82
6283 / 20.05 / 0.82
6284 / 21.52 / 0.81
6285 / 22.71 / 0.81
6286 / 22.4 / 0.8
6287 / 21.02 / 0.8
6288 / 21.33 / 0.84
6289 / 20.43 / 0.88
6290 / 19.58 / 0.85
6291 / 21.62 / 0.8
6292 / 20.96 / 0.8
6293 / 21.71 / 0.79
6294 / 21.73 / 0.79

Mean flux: 20.6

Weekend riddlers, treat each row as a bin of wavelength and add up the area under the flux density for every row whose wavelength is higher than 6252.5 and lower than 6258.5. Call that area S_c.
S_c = 129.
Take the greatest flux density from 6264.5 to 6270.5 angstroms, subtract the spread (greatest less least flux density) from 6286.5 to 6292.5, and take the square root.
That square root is 4.70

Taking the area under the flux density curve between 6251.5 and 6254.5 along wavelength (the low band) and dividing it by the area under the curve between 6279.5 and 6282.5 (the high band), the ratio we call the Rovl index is 1.02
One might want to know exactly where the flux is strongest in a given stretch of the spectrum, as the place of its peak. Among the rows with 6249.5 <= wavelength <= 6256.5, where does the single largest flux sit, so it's 6253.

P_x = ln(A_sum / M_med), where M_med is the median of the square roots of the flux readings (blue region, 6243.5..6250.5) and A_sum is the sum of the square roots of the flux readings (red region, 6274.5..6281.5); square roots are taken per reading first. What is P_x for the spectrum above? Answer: 1.96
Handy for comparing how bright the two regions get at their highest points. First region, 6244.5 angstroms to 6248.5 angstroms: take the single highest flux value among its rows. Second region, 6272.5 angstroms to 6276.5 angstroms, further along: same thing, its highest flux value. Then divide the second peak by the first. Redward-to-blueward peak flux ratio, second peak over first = 1.10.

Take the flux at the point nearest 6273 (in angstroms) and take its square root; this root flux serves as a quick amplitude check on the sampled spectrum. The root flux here 4.55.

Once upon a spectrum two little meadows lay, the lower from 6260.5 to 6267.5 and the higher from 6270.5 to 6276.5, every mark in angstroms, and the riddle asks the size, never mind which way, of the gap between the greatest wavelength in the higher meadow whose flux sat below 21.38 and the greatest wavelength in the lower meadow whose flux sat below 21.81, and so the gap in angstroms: 8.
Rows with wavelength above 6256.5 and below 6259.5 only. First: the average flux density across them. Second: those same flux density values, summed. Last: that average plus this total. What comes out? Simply 85.3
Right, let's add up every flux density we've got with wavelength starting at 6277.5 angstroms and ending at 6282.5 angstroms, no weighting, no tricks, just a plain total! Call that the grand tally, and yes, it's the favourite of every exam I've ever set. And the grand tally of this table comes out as 104.3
